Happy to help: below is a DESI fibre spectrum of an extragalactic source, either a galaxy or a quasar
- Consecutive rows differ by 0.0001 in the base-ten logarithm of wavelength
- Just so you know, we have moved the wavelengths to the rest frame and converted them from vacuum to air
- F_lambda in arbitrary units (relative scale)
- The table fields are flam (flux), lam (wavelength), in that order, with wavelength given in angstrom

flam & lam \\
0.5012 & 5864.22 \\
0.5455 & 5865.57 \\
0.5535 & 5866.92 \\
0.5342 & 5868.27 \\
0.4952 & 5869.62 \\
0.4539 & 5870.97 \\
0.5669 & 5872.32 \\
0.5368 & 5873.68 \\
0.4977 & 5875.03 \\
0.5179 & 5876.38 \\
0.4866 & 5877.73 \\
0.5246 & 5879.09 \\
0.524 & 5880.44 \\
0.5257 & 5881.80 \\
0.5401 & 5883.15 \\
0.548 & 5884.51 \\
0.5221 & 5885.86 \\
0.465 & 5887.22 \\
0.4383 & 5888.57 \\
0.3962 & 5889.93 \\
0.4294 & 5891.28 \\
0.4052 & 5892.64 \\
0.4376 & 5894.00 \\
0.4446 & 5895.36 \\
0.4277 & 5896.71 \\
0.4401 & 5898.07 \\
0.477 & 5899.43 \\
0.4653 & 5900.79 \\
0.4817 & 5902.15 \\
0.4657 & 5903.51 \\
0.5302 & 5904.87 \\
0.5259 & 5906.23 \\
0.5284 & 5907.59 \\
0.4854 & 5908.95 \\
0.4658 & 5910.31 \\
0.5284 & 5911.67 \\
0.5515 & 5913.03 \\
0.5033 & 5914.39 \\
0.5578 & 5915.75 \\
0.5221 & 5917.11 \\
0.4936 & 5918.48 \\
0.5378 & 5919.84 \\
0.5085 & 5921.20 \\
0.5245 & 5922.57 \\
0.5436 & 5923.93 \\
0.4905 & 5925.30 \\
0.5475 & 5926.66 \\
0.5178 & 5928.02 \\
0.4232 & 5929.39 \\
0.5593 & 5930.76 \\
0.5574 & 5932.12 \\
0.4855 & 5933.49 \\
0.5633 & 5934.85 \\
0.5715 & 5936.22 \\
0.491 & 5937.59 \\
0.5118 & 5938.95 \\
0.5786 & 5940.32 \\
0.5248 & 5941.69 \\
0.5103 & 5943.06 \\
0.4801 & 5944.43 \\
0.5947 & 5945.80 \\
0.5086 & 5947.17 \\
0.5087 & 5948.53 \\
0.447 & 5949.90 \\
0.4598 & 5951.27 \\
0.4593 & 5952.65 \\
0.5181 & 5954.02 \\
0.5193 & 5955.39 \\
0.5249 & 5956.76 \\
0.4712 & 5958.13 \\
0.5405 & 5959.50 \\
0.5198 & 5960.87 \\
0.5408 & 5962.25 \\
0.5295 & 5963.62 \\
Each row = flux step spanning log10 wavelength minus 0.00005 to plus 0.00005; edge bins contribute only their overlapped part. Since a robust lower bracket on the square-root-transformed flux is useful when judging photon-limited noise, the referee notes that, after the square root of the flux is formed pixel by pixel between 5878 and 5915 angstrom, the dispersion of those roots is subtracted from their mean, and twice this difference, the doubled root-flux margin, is 1.32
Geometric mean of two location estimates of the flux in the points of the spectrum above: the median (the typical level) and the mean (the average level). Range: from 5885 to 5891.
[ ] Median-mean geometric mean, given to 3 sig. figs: 0.454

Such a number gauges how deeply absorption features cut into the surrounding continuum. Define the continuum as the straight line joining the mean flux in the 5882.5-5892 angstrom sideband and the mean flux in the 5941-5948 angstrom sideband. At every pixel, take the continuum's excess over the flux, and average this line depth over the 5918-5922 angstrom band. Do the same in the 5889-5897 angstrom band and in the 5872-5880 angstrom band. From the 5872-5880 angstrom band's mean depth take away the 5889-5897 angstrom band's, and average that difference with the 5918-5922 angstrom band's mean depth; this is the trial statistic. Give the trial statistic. -0.061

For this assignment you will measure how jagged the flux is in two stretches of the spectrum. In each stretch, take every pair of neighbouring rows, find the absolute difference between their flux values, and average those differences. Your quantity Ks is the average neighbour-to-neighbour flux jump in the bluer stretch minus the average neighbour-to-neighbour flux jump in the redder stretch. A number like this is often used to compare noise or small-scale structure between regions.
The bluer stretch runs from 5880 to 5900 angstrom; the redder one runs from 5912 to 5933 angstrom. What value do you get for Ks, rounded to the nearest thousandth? -0.022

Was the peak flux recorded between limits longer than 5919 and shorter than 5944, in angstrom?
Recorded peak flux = 0.5786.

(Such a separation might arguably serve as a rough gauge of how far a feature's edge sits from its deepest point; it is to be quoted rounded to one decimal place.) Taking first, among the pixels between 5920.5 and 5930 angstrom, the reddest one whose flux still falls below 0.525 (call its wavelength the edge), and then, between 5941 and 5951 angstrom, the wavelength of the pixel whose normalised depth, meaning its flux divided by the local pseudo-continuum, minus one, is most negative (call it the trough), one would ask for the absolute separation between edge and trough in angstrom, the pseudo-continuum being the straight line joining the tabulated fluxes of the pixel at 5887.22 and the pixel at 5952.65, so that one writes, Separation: 20.5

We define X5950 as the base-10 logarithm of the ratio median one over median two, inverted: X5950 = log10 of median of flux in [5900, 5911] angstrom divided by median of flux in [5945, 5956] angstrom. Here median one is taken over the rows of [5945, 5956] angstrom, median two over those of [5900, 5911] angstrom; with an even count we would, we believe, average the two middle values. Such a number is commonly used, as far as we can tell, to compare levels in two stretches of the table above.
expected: -0.022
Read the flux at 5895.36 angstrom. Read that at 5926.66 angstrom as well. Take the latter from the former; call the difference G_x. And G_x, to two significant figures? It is -0.10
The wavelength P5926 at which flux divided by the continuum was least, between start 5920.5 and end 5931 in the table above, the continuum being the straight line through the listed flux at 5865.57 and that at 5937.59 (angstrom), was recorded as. 5929.39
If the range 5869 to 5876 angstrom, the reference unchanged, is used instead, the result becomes 5870.97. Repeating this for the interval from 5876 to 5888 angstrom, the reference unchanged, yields 5887.22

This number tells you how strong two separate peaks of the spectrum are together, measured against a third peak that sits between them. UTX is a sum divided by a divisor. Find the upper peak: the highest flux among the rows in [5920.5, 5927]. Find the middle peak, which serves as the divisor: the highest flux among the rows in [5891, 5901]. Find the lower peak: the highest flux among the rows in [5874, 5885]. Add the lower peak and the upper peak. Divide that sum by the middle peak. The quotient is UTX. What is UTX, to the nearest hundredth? 2.30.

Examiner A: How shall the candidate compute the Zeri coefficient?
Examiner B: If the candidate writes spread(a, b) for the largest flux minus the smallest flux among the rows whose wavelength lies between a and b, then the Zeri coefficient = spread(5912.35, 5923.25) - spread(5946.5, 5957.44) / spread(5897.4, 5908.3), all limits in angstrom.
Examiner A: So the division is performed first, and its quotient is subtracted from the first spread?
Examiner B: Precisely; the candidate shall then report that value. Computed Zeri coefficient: -0.80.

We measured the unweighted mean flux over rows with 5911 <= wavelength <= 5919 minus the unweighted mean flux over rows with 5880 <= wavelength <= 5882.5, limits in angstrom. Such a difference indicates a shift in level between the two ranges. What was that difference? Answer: 0.00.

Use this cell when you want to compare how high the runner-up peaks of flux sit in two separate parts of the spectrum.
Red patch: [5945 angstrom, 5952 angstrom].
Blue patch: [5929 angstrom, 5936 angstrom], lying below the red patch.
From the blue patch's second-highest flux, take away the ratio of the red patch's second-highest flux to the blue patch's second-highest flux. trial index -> -0.35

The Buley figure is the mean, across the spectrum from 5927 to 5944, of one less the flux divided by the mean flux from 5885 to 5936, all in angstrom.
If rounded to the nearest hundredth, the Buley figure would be -0.06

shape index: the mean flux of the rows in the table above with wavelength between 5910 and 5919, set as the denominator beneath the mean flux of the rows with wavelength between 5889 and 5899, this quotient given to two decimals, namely 0.82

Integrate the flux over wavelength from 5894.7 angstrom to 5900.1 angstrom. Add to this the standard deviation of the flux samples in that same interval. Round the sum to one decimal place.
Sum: 2.4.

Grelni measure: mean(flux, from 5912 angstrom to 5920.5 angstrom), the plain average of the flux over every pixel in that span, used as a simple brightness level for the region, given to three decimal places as 0.528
